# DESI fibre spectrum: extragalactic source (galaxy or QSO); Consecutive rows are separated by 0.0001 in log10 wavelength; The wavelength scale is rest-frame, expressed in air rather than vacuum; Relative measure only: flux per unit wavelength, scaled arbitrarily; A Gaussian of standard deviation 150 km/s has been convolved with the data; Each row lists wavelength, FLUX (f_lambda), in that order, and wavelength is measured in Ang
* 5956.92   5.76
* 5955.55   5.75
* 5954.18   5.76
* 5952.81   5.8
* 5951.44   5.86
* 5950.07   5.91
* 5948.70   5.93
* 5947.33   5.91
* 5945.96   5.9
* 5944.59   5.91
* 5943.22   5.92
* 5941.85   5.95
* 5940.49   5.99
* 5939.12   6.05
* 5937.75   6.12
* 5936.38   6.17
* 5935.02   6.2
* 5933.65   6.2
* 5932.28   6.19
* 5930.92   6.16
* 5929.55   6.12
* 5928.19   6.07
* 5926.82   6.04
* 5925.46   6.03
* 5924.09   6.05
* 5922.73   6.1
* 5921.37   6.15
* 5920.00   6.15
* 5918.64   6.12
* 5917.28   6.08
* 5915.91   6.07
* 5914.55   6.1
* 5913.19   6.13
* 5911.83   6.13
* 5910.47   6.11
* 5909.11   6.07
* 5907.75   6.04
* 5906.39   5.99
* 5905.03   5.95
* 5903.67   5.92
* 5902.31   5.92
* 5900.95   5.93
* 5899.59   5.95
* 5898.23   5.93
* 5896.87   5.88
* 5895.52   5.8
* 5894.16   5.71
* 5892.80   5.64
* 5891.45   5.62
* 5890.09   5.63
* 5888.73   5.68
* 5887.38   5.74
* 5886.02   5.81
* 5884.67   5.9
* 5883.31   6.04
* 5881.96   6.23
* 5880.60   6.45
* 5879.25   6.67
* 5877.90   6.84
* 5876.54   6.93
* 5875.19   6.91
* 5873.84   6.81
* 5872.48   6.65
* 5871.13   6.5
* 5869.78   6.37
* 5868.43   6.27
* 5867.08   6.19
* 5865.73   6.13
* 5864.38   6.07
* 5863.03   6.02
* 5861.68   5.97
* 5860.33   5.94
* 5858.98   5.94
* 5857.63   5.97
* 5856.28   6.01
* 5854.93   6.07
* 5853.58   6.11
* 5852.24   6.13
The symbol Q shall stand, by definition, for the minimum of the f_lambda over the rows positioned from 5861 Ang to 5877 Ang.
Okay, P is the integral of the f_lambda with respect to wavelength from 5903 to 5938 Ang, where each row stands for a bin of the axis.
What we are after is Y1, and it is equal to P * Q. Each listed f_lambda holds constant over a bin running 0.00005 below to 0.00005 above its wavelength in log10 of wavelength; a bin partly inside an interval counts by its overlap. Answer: 1274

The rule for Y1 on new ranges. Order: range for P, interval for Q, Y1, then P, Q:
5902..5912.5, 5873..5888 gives 363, 63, 5.74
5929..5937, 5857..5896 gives 278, 49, 5.62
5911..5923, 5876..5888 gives 421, 73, 5.74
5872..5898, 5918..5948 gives 943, 160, 5.9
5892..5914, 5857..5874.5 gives 777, 131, 5.94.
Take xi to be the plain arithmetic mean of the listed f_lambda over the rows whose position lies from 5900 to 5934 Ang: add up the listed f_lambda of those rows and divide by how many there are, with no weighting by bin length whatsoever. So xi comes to 6.07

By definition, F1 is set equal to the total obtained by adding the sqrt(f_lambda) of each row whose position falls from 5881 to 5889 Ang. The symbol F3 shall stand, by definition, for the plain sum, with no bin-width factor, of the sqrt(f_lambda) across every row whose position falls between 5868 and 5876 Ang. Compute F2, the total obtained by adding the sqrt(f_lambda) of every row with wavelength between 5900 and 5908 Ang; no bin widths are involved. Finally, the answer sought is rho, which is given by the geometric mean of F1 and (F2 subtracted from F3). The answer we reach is 3.3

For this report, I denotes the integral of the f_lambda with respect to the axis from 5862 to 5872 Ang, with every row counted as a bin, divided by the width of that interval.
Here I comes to 6.23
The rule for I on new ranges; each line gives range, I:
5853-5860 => 6.01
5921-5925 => 6.09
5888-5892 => 5.64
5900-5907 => 5.94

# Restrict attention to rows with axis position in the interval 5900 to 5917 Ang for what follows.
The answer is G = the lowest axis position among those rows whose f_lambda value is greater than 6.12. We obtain 5911.83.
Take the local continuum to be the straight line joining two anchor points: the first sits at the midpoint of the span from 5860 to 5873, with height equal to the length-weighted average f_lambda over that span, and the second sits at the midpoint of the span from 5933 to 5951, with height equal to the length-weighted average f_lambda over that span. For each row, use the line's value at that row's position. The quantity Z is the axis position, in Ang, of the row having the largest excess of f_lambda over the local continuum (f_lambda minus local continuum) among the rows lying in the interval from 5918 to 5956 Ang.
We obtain 5935.02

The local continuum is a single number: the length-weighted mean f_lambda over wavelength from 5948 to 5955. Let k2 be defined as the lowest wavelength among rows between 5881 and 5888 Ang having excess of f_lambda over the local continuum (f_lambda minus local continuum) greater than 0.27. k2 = 5881.96 Ang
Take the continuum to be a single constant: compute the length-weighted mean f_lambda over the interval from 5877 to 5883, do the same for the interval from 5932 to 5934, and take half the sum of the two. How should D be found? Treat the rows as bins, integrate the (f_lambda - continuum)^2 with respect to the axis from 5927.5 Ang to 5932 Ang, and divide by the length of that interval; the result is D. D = 0.056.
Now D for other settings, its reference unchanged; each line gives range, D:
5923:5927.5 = 0.097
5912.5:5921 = 0.062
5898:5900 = 0.173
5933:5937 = 0.028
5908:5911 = 0.076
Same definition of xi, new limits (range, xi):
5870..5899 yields 6.16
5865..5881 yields 6.56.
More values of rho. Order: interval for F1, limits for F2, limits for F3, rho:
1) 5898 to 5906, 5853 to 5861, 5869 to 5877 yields 3.5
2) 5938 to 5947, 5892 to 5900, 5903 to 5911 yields 1.9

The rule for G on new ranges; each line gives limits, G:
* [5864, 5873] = 5865.73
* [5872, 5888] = 5872.48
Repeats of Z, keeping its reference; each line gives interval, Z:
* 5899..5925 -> 5921.37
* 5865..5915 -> 5876.54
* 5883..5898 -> 5883.31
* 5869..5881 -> 5876.54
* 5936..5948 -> 5936.38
